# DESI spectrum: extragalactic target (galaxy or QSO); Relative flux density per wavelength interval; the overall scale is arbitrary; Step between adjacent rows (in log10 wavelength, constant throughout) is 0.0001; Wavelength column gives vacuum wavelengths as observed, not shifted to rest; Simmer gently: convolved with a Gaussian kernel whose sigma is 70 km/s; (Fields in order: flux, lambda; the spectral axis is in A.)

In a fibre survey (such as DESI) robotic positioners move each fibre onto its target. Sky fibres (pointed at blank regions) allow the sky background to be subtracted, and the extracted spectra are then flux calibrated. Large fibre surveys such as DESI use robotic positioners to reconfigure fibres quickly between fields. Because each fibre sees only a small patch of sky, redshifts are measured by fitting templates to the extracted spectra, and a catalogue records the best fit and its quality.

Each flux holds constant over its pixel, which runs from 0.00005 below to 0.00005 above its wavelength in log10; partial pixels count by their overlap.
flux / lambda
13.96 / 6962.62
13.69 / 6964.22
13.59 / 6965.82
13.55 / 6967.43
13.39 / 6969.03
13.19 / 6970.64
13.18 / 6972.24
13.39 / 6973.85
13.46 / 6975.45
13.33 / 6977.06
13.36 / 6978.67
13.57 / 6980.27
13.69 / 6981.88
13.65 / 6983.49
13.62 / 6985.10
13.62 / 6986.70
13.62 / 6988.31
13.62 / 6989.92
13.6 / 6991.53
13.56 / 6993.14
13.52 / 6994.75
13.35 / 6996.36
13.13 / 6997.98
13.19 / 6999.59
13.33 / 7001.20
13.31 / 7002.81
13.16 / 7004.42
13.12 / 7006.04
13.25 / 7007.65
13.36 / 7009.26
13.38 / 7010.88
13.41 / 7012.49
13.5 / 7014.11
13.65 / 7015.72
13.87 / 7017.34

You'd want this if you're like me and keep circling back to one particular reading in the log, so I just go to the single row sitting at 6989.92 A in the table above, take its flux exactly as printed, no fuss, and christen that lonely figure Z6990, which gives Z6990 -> 13.62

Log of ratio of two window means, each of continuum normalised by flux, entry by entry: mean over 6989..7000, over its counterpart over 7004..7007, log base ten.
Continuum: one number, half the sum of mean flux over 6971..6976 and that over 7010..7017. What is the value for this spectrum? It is -0.0092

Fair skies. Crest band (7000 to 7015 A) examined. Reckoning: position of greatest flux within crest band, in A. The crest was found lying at 7014.11 A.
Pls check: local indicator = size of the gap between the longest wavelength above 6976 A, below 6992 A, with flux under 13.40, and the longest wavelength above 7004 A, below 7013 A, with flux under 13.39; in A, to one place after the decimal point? 32.2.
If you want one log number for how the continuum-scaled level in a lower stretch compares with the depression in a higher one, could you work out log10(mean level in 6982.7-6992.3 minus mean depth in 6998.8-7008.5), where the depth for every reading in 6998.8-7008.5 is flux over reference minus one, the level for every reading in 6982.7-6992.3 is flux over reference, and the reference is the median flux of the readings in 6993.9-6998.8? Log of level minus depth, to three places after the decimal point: 0.013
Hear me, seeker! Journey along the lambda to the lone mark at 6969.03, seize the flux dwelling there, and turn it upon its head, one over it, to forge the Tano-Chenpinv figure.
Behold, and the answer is 0.0747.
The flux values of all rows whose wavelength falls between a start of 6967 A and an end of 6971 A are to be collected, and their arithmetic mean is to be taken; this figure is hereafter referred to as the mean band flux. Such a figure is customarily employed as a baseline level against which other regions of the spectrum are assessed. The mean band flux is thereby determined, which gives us 13.4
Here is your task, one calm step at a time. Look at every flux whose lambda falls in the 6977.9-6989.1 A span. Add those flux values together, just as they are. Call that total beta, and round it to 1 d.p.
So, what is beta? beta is 95.1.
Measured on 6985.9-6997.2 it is 94.9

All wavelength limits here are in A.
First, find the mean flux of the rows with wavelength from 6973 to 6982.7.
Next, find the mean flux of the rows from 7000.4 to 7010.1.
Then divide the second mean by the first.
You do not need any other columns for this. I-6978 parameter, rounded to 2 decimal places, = 0.98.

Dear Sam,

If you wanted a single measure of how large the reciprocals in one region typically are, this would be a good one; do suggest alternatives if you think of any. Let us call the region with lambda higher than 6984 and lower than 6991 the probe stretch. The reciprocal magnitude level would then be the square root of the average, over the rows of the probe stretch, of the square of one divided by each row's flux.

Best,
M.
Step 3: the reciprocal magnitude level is 0.0734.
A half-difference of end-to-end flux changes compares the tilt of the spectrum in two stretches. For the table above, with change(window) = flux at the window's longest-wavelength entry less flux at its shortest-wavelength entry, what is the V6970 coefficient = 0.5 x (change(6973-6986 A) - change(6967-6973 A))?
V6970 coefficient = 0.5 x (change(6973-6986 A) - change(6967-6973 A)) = 0.30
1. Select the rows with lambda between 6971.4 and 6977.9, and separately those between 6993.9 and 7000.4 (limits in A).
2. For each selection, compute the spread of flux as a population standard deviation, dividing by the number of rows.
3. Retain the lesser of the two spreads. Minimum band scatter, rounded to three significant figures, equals 0.103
